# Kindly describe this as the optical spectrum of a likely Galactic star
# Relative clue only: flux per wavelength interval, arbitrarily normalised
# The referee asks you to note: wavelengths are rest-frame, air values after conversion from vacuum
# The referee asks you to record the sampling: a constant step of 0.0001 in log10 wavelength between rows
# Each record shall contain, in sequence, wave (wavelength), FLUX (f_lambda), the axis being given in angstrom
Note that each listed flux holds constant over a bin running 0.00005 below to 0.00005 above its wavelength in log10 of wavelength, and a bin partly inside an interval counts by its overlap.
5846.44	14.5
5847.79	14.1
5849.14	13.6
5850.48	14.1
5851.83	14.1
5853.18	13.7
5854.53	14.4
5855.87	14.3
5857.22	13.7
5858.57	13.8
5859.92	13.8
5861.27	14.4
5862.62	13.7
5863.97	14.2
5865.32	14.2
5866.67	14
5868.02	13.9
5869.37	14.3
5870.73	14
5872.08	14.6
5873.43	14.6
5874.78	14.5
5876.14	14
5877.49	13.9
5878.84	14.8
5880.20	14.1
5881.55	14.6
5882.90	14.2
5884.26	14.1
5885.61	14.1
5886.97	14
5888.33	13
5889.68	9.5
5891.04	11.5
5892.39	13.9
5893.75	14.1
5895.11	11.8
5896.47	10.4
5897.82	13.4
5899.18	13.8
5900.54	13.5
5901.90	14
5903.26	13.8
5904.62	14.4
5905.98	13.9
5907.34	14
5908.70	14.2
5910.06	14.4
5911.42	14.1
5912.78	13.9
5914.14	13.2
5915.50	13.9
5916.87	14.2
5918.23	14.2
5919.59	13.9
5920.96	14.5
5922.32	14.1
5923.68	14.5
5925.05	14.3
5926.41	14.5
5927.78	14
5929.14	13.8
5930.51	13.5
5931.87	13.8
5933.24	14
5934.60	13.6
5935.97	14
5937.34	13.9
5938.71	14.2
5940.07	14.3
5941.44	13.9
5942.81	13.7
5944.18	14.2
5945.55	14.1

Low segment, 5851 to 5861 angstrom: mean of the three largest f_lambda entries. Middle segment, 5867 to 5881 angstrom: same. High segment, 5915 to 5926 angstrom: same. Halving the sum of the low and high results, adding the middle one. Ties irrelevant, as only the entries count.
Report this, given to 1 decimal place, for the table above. 29.0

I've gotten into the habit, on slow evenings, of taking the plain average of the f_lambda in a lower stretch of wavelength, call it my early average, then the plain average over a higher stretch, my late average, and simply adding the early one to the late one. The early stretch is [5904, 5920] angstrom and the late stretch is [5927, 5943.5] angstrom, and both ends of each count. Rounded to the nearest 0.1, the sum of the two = 27.9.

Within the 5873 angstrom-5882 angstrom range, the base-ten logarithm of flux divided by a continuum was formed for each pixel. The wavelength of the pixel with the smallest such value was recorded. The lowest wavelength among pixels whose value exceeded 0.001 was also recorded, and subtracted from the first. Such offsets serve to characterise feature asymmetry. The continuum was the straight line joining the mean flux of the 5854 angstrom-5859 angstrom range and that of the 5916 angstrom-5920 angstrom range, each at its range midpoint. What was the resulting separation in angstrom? 4.1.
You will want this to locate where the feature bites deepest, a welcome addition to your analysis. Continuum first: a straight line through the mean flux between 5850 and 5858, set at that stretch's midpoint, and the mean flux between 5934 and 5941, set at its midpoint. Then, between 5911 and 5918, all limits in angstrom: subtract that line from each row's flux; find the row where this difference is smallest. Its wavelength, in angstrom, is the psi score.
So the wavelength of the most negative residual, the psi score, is 5914.14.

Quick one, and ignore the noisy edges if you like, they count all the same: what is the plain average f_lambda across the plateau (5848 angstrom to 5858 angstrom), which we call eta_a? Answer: 14.0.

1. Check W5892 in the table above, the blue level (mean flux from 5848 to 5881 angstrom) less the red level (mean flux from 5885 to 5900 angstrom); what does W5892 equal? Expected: 1.4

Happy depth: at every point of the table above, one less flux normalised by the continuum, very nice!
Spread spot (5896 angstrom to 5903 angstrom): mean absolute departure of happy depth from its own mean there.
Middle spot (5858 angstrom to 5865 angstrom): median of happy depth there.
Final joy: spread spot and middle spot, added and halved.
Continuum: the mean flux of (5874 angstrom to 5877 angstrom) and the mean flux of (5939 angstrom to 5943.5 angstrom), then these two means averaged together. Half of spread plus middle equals 0.048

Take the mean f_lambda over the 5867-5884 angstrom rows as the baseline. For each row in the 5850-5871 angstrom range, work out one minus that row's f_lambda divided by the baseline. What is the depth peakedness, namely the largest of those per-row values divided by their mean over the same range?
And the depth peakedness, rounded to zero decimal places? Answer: 2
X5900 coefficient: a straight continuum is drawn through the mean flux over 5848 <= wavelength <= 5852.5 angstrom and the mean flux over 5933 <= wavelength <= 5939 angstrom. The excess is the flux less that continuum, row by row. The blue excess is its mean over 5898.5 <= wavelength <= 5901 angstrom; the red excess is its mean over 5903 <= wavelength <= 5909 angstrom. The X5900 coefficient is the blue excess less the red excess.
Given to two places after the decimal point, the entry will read -0.41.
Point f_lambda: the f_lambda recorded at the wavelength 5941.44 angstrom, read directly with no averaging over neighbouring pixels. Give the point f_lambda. 13.9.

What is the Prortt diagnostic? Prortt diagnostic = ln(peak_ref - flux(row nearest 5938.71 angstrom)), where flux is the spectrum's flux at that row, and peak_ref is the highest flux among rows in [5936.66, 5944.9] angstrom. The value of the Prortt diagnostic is -2.3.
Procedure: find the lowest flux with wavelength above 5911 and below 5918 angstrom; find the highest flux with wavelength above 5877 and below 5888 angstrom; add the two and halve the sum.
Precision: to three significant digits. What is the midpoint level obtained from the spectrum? 14.0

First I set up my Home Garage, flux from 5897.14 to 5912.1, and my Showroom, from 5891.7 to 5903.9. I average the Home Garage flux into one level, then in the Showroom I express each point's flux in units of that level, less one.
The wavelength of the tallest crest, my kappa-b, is 5893.75 angstrom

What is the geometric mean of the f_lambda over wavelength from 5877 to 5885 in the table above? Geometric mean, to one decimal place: 14.3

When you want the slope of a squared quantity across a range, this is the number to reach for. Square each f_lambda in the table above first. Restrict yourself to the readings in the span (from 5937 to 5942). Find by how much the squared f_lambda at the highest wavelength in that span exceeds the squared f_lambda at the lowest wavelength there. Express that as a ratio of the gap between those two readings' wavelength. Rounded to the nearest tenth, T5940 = 0.0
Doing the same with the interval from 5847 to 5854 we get -2.1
